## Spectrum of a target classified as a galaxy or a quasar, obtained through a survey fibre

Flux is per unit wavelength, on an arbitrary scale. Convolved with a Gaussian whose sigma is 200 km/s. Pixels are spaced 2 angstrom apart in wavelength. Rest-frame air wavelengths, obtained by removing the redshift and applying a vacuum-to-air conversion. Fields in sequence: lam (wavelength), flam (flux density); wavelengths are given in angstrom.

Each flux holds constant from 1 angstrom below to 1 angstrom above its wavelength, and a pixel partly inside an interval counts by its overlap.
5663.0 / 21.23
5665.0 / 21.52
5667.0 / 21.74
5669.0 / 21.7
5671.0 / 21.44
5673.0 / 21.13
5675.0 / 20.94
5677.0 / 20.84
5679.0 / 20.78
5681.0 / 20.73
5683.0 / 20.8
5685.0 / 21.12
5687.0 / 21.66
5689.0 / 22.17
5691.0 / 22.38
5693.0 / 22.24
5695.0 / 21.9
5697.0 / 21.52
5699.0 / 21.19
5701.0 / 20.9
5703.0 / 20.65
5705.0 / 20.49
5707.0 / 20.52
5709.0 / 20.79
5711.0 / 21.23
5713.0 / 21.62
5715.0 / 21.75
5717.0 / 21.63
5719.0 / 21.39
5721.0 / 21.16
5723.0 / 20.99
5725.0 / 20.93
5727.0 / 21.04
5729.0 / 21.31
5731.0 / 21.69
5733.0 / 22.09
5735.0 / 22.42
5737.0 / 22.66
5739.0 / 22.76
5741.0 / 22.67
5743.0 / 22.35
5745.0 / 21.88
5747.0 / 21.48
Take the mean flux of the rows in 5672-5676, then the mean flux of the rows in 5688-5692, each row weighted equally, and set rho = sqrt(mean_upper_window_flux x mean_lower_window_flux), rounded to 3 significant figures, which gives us 21.6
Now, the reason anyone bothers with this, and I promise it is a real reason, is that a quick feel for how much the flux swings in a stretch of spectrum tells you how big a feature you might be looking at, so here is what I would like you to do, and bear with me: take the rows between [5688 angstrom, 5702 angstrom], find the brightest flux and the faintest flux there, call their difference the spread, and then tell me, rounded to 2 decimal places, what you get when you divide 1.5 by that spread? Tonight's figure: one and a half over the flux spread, 1.01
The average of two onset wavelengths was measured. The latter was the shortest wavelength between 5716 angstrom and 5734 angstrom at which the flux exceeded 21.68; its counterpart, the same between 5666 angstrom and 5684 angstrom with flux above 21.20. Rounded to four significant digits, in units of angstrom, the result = 5699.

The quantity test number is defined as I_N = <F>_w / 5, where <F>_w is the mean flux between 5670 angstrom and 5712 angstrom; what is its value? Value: 4.24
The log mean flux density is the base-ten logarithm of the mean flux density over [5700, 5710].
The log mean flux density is 1.315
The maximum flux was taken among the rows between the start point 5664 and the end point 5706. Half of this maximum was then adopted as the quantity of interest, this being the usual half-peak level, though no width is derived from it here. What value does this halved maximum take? 11.2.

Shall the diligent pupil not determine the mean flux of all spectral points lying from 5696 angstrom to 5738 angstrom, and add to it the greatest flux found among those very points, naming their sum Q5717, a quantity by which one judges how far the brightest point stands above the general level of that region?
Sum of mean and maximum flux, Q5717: 44.0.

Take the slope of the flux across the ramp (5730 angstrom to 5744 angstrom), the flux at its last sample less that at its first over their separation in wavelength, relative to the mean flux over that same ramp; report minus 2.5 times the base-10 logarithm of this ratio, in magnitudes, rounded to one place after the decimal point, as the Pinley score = 6.5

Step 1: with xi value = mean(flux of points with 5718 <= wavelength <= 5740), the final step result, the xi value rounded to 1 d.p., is 21.7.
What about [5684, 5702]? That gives 21.7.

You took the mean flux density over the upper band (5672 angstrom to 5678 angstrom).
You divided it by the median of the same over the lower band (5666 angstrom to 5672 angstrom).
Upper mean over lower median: 0.97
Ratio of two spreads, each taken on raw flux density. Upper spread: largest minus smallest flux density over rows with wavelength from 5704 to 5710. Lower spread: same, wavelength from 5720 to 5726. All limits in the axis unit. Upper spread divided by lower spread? 1.3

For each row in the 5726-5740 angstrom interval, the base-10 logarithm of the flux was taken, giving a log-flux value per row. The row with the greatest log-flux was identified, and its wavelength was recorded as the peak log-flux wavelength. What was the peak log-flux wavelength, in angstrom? 5739.0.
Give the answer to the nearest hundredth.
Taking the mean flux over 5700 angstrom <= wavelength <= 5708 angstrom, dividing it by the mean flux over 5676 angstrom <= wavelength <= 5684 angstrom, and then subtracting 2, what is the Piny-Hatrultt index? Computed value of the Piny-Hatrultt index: -1.01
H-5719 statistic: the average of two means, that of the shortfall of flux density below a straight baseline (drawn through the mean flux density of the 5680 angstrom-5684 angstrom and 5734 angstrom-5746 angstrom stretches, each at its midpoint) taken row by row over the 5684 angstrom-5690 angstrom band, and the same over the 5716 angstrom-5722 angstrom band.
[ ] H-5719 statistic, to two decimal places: -0.14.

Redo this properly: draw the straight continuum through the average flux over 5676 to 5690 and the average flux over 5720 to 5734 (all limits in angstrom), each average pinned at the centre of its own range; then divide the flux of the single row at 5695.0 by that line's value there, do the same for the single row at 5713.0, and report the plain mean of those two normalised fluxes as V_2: 1.02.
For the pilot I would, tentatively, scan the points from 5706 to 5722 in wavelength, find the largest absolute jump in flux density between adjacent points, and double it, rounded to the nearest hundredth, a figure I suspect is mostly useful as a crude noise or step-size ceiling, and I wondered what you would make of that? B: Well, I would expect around 0.88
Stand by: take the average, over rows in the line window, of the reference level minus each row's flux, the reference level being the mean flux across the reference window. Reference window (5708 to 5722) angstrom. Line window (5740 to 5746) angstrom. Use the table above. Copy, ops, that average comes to -0.9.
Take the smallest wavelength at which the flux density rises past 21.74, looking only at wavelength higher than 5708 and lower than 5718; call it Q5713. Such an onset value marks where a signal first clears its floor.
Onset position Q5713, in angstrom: 5715.0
